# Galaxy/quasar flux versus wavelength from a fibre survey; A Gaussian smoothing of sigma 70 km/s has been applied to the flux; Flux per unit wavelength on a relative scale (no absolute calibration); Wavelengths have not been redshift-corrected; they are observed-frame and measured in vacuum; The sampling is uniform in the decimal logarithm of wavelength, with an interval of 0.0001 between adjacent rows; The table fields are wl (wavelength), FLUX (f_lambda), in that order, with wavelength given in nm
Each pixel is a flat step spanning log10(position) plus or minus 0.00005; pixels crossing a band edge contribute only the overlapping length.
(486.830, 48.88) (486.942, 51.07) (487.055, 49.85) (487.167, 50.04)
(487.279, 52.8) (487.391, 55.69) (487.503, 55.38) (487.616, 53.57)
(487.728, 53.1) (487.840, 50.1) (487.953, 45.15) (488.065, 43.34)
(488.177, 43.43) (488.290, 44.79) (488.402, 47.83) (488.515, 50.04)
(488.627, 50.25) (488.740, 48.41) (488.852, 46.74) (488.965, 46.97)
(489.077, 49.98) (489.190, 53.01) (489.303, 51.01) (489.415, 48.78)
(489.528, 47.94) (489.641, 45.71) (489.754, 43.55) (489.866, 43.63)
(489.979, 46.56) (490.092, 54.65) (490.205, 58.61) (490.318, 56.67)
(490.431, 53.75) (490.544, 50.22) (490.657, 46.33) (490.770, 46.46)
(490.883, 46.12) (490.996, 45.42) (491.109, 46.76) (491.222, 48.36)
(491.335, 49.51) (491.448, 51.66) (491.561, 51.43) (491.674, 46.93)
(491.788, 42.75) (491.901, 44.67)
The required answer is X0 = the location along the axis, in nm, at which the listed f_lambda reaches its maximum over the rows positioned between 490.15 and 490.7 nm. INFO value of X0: 490.205 nm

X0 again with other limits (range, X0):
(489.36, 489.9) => 489.415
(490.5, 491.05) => 490.544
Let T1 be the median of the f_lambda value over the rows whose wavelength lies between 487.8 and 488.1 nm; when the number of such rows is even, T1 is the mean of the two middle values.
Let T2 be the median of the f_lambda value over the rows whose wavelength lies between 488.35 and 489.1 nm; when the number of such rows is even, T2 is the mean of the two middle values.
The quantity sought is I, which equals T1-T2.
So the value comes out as -3.3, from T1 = 45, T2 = 48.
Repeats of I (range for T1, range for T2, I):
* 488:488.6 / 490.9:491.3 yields -2.0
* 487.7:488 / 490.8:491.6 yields 1.7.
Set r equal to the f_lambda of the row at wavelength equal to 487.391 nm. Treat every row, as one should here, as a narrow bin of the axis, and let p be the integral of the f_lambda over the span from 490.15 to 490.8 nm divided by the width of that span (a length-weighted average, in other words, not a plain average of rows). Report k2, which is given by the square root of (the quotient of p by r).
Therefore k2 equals 0.97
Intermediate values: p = 52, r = 55.69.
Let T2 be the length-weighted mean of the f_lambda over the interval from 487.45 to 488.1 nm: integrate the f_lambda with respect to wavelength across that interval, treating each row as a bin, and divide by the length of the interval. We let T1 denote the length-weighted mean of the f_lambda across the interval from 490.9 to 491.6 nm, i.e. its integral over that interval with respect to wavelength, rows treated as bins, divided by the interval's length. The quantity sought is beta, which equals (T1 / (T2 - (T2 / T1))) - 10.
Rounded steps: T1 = 48.7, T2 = 50.3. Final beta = -9.01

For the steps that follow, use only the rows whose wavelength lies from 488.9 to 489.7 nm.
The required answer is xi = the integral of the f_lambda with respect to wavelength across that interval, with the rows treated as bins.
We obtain 39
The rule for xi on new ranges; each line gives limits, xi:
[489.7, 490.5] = 41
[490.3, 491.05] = 37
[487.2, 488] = 42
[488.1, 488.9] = 38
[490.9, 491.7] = 39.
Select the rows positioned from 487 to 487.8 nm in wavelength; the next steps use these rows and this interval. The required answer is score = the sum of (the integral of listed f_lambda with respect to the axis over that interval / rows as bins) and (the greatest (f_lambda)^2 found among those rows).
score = 3144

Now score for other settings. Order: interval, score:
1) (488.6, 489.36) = 2848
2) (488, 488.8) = 2563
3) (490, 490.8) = 3477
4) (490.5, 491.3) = 2560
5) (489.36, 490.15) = 3024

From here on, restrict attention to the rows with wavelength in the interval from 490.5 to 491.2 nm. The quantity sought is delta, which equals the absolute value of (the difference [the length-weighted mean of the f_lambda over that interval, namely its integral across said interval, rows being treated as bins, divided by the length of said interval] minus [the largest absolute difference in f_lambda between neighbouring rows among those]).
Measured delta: 43.0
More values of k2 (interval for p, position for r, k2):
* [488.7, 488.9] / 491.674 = 1.01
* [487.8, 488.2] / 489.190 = 0.93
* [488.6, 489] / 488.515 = 0.98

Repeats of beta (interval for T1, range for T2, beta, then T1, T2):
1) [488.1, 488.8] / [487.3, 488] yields -9.07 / 47.4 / 52.3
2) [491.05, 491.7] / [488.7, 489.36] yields -8.98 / 49.3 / 49.4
